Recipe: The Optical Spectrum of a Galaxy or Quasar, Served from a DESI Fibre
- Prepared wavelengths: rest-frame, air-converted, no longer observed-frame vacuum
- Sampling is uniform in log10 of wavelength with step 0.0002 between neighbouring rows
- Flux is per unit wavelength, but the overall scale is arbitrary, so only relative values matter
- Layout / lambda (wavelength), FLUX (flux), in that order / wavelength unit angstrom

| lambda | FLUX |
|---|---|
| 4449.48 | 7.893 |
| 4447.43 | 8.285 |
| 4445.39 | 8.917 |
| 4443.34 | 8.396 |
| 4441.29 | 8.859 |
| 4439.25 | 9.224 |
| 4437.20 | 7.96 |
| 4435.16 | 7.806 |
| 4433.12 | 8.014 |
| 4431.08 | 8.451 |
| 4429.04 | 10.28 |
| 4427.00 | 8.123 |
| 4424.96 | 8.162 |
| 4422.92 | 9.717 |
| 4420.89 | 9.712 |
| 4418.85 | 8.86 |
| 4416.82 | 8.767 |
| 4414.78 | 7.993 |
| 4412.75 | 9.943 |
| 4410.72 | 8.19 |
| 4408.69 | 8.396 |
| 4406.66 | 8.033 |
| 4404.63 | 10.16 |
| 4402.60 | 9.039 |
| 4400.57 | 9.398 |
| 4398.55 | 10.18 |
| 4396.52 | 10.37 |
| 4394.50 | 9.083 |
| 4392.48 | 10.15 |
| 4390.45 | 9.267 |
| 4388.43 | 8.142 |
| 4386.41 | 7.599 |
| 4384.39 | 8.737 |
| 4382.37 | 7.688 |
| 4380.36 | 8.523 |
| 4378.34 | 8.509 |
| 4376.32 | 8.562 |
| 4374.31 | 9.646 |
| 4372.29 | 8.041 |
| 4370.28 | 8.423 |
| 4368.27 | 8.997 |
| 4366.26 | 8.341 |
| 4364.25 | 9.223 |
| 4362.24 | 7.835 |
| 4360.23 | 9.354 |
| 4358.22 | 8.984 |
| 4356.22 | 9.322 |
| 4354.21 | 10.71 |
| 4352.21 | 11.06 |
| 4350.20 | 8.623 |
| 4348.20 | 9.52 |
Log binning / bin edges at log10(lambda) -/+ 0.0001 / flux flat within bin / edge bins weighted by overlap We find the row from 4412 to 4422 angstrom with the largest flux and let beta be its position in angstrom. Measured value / 4412.75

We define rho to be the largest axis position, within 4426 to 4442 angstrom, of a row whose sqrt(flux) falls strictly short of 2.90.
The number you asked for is 4437.20 angstrom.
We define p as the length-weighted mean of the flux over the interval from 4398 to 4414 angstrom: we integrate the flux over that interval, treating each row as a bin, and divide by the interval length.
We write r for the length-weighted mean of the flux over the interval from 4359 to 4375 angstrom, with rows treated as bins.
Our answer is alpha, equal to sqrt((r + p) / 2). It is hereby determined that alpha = 2.99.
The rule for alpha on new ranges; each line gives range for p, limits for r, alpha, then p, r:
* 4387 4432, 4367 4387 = 2.97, 9.10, 8.49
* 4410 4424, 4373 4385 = 2.97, 9.04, 8.59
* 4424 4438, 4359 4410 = 2.94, 8.41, 8.86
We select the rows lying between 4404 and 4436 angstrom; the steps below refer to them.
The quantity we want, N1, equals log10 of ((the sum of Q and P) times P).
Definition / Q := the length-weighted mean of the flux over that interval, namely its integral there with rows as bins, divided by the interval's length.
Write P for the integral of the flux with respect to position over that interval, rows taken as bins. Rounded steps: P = 281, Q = 8.78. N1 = 4.9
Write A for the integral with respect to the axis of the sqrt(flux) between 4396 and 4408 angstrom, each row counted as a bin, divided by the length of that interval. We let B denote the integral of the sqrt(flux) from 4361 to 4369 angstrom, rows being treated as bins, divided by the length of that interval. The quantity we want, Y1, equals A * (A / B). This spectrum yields 3.22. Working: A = 3.07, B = 2.93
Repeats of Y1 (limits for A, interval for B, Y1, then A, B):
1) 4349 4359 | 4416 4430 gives 3.23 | 3.12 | 3.01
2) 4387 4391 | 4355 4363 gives 2.85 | 2.92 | 2.99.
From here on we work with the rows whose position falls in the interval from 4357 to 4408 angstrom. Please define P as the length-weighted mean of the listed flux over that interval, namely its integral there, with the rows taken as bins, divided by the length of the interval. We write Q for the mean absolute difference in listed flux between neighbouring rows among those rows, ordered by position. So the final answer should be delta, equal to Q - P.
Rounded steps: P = 8.9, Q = 0.88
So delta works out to -8.01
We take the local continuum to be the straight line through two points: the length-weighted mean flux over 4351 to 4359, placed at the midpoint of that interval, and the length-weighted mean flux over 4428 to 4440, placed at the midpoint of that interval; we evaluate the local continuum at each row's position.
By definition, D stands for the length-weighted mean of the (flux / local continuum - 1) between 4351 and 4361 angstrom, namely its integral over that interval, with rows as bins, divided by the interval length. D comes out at -0.013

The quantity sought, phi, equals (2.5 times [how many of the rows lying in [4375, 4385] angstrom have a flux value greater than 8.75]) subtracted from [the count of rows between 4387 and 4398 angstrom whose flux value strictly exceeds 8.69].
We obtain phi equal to 4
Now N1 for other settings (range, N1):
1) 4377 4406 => 4.9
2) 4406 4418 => 4.1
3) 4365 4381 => 4.3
